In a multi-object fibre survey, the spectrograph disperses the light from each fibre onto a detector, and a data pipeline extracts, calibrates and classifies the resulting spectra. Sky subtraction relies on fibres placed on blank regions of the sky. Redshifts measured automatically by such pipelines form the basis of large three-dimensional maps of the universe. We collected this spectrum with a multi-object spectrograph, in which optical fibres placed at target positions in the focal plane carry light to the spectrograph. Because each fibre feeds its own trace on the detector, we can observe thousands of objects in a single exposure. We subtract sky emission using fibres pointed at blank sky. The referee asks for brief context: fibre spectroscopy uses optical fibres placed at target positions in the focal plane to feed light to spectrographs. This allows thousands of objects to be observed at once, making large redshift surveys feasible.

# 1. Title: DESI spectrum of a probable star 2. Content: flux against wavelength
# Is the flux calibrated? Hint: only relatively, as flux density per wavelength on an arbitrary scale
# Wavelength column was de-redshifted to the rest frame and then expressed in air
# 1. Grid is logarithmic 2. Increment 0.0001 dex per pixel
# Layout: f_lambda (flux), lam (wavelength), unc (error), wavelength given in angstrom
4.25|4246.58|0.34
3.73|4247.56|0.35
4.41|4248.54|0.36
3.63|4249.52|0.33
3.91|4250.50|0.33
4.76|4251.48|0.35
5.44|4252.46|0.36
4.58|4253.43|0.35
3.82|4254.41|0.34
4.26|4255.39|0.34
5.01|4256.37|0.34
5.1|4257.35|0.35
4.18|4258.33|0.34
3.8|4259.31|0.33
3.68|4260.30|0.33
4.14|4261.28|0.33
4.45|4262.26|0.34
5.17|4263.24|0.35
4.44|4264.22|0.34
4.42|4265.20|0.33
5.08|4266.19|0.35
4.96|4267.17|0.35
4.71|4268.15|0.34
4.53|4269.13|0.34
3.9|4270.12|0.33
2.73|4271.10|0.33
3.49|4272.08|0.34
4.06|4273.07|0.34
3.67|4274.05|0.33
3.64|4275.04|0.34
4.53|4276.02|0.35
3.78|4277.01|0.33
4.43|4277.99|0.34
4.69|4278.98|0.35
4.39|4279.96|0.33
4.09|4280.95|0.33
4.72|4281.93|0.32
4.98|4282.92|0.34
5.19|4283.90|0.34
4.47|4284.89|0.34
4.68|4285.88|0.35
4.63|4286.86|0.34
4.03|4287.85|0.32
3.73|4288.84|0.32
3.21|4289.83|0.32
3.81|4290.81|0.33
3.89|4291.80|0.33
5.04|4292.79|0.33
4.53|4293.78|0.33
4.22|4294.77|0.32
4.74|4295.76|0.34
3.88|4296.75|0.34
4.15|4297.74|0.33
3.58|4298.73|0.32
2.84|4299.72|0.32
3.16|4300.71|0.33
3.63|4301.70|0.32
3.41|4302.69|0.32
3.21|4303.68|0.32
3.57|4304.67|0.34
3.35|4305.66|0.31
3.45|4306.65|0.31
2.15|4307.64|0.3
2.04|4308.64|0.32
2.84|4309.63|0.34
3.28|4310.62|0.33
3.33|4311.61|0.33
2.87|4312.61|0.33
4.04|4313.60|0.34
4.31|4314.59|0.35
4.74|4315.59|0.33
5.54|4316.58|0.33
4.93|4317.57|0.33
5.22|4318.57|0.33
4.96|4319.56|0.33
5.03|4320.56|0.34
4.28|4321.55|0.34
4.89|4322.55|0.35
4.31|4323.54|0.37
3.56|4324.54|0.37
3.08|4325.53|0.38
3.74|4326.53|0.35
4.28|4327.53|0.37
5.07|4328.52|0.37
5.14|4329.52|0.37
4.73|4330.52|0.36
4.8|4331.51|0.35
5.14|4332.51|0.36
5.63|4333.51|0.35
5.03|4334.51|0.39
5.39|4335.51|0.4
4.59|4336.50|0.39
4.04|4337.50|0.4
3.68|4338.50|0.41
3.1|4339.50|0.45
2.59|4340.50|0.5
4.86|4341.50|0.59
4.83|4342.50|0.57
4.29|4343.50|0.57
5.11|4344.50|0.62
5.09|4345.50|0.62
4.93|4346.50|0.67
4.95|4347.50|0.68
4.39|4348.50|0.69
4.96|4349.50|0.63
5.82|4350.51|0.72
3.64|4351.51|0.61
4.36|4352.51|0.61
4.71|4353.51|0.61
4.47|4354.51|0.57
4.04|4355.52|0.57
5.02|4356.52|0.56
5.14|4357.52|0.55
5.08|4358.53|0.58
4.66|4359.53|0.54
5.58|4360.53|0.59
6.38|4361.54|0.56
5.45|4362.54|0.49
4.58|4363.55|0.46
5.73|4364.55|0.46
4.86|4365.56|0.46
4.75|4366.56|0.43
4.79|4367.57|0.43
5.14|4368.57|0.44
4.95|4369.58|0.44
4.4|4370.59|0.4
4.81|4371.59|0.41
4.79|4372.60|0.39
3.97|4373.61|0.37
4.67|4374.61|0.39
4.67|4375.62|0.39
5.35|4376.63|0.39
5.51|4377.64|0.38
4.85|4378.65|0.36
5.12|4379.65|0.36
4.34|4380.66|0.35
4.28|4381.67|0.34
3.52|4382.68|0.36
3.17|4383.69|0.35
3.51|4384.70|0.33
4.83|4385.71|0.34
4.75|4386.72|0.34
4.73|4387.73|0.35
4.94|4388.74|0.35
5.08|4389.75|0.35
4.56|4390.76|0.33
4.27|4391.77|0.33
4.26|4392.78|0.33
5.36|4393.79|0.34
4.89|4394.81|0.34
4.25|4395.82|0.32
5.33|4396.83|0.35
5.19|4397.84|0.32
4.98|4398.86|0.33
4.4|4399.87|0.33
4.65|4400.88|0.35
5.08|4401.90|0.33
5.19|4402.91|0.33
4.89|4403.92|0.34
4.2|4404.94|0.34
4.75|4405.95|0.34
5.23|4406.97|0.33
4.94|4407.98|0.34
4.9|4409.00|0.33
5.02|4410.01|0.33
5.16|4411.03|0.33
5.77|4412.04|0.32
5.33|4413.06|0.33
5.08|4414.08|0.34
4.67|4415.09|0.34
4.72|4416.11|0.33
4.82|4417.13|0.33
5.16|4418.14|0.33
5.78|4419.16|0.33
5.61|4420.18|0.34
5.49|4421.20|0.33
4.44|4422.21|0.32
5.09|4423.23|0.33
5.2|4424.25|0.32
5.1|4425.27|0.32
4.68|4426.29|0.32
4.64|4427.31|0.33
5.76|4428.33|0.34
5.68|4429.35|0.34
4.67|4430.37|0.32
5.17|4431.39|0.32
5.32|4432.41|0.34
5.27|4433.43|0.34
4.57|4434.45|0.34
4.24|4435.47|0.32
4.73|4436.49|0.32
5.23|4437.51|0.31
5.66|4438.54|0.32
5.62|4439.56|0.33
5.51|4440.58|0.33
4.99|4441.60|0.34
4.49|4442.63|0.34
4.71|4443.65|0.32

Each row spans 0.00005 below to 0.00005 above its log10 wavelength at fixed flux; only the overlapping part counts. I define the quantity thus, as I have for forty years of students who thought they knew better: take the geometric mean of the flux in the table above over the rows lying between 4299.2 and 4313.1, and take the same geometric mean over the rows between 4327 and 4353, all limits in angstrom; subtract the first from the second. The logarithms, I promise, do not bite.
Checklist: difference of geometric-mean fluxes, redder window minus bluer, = 1.53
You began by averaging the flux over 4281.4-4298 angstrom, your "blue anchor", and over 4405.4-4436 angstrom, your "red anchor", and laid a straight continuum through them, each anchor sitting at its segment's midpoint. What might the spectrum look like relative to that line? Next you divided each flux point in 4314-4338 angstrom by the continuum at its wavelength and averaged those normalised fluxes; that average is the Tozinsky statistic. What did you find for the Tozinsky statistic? 1.03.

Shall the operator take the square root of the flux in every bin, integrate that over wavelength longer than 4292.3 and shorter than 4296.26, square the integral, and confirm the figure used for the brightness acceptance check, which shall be 72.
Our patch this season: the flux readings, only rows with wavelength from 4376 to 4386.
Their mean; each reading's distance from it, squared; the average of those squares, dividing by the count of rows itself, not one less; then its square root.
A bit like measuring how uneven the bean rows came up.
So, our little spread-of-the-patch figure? 0.78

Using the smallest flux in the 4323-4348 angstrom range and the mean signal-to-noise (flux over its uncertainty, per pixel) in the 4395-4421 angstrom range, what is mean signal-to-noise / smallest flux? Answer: 5.8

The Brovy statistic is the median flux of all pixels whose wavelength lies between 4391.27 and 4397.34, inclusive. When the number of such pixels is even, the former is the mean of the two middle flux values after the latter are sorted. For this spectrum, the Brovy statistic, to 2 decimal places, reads 4.58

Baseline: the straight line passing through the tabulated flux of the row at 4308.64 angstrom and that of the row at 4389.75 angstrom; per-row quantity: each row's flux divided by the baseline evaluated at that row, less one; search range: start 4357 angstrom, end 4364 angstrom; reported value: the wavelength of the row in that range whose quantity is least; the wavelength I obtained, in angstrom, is 4363.55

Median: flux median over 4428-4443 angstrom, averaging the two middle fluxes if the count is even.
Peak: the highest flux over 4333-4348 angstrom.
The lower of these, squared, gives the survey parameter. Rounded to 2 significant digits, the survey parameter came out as 27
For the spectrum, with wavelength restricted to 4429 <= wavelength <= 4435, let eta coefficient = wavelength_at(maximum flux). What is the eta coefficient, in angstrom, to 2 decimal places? 4429.35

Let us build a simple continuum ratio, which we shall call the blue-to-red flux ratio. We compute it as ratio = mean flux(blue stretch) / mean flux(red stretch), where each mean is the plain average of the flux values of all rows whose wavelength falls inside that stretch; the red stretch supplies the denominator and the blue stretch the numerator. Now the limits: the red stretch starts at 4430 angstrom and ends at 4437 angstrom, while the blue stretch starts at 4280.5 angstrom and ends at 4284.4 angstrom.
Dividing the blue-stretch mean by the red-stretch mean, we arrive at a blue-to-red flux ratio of 0.98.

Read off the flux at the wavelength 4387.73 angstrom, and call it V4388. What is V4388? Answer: 4.73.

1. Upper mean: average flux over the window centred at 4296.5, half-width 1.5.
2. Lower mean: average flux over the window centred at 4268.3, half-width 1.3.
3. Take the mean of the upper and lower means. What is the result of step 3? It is 4.5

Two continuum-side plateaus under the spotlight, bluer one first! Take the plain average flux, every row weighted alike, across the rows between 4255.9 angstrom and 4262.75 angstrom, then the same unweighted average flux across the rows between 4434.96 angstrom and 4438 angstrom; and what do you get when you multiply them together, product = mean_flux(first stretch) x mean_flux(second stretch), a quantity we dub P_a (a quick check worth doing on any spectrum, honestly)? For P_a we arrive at 20.5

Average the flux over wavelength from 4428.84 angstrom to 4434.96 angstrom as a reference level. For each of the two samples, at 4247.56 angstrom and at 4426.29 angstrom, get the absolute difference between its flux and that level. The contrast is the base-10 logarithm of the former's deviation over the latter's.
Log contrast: 0.5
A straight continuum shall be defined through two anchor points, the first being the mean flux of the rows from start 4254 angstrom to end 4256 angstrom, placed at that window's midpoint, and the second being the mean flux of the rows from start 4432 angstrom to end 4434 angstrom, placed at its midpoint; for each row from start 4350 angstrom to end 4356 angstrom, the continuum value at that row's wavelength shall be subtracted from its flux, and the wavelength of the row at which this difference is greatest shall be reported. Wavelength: 4350.51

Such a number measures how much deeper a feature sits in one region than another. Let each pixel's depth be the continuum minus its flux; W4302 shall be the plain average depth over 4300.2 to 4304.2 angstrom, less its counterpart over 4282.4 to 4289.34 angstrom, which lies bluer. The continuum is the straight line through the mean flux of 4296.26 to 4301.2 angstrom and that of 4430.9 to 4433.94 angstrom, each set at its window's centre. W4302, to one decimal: 1.4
